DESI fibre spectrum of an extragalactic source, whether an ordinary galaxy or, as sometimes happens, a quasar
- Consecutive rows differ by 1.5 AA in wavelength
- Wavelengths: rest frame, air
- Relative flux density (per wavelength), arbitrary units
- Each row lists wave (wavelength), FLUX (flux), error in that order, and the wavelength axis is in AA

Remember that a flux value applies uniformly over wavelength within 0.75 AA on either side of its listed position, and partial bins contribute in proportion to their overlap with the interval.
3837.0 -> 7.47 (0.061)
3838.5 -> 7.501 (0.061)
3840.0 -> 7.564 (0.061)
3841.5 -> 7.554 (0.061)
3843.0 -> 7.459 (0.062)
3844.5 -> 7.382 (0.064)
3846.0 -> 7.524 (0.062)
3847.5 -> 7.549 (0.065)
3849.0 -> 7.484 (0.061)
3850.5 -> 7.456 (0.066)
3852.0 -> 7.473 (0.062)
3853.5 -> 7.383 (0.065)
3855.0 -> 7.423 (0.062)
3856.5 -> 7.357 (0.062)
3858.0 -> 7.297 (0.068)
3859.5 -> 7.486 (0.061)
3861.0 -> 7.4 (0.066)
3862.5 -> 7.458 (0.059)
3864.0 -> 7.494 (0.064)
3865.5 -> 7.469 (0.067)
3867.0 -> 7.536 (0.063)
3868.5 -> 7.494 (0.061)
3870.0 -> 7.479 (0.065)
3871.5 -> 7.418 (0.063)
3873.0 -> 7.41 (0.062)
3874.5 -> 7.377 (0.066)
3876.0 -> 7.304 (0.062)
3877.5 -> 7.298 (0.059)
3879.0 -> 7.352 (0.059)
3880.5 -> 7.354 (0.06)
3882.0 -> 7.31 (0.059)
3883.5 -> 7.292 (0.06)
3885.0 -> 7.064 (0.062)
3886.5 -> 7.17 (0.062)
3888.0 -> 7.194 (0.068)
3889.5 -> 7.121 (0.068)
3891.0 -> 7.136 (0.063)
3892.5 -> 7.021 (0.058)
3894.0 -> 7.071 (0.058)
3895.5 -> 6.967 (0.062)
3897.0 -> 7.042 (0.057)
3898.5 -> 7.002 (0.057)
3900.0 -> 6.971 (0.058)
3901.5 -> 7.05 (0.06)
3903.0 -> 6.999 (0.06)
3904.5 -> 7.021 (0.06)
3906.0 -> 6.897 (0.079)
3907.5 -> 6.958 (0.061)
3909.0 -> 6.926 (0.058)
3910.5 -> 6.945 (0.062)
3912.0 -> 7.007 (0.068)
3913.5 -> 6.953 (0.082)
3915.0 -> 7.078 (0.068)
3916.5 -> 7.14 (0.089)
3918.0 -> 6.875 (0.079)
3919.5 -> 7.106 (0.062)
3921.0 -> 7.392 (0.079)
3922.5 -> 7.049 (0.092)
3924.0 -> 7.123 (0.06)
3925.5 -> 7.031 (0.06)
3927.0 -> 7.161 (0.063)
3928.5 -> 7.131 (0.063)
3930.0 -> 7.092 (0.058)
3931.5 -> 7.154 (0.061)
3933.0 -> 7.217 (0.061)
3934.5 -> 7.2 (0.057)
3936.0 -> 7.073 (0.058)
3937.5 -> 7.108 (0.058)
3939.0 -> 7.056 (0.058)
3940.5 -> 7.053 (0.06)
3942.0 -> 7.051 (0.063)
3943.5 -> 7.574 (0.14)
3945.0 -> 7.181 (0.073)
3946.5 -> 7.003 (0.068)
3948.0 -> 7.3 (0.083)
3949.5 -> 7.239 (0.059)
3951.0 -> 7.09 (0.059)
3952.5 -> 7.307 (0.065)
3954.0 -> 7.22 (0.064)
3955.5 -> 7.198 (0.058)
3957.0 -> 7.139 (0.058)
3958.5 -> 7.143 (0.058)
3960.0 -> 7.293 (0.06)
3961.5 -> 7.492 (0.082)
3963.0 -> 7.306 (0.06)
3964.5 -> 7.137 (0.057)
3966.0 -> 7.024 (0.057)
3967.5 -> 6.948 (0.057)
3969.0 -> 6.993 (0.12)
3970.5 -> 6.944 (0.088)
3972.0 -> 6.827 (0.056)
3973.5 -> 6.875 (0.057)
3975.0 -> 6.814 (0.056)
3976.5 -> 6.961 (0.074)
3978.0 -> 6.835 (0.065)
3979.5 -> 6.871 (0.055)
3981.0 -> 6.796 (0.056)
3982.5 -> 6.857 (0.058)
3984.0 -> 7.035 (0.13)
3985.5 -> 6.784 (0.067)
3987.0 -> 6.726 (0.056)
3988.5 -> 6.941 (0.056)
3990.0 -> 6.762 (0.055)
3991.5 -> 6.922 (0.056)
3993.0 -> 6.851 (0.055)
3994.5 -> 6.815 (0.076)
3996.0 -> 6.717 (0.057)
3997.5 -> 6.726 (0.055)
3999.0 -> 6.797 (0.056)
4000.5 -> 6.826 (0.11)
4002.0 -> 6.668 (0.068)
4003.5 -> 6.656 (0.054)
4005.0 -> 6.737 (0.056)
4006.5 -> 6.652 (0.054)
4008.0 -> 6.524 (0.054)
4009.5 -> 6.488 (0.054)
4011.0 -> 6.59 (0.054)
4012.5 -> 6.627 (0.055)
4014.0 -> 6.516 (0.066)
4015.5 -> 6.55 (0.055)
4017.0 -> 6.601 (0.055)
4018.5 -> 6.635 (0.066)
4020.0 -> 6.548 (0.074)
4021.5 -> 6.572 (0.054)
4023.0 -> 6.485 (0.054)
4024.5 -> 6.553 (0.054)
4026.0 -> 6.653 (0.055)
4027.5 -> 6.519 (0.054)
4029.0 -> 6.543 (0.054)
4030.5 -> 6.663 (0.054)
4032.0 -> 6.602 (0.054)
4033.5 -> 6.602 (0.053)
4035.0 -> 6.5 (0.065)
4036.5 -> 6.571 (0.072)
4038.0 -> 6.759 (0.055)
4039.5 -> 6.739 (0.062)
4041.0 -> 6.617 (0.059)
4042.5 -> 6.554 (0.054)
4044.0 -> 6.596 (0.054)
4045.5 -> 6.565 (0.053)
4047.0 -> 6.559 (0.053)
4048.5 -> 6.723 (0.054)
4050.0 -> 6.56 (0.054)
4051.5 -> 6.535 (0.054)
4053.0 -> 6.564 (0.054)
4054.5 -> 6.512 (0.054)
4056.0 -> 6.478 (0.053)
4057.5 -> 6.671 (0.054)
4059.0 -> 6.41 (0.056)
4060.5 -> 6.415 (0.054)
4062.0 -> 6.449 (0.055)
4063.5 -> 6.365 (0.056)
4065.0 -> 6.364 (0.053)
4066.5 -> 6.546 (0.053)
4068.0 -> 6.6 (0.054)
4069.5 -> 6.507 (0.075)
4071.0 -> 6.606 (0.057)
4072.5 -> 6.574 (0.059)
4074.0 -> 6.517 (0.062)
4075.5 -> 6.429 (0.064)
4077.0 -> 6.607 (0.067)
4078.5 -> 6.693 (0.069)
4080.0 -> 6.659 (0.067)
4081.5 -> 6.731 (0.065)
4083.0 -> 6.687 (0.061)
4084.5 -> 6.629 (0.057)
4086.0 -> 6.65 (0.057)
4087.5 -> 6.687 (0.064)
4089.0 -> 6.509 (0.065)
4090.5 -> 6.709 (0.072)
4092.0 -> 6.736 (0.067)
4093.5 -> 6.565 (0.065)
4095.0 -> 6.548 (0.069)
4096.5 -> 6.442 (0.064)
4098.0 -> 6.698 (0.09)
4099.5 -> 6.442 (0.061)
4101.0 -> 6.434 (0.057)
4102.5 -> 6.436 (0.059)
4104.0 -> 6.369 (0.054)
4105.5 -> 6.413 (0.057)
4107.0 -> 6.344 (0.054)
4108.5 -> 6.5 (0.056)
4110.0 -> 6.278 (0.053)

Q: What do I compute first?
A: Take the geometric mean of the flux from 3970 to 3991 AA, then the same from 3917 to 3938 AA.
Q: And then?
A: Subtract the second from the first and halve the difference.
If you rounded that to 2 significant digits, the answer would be -0.13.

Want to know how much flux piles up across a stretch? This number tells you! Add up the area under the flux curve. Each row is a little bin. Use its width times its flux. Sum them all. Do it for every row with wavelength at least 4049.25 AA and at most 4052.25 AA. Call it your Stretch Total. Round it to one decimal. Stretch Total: 19.6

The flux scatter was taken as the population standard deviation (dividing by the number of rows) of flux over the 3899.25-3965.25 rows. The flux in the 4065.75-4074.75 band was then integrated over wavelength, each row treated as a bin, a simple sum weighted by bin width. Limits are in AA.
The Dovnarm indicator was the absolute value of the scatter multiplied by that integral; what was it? 9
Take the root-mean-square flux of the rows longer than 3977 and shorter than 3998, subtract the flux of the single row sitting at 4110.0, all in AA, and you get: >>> 0.55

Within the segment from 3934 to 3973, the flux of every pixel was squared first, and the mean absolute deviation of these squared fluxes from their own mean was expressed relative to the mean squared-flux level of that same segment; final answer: 0.036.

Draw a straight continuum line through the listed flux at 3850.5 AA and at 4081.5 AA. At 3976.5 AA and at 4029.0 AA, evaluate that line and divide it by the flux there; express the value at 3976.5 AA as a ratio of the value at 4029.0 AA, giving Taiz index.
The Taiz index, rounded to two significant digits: 0.96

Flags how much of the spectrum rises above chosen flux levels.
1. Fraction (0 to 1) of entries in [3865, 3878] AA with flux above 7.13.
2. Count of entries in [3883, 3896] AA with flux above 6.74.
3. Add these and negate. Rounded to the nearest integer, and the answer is -10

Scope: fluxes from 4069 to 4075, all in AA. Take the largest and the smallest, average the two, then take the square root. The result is 2.56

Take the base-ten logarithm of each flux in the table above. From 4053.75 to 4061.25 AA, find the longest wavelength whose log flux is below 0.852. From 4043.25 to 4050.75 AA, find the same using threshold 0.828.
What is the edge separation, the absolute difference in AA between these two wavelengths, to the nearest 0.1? 10.5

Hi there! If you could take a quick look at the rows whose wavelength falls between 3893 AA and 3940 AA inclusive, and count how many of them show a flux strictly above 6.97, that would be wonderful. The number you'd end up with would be 24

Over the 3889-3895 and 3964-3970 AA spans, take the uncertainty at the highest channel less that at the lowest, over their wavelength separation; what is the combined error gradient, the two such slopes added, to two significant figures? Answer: 0.012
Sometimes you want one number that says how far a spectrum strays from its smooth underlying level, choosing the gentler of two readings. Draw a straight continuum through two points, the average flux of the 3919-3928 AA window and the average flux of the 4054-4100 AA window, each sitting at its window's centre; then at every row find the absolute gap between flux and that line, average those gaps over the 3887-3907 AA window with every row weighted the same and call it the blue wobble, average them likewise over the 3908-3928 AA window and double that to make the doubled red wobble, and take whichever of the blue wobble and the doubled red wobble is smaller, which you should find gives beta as 0.21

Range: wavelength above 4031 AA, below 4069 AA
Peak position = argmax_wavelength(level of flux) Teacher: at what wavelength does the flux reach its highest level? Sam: 4038.0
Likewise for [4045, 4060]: 4048.5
